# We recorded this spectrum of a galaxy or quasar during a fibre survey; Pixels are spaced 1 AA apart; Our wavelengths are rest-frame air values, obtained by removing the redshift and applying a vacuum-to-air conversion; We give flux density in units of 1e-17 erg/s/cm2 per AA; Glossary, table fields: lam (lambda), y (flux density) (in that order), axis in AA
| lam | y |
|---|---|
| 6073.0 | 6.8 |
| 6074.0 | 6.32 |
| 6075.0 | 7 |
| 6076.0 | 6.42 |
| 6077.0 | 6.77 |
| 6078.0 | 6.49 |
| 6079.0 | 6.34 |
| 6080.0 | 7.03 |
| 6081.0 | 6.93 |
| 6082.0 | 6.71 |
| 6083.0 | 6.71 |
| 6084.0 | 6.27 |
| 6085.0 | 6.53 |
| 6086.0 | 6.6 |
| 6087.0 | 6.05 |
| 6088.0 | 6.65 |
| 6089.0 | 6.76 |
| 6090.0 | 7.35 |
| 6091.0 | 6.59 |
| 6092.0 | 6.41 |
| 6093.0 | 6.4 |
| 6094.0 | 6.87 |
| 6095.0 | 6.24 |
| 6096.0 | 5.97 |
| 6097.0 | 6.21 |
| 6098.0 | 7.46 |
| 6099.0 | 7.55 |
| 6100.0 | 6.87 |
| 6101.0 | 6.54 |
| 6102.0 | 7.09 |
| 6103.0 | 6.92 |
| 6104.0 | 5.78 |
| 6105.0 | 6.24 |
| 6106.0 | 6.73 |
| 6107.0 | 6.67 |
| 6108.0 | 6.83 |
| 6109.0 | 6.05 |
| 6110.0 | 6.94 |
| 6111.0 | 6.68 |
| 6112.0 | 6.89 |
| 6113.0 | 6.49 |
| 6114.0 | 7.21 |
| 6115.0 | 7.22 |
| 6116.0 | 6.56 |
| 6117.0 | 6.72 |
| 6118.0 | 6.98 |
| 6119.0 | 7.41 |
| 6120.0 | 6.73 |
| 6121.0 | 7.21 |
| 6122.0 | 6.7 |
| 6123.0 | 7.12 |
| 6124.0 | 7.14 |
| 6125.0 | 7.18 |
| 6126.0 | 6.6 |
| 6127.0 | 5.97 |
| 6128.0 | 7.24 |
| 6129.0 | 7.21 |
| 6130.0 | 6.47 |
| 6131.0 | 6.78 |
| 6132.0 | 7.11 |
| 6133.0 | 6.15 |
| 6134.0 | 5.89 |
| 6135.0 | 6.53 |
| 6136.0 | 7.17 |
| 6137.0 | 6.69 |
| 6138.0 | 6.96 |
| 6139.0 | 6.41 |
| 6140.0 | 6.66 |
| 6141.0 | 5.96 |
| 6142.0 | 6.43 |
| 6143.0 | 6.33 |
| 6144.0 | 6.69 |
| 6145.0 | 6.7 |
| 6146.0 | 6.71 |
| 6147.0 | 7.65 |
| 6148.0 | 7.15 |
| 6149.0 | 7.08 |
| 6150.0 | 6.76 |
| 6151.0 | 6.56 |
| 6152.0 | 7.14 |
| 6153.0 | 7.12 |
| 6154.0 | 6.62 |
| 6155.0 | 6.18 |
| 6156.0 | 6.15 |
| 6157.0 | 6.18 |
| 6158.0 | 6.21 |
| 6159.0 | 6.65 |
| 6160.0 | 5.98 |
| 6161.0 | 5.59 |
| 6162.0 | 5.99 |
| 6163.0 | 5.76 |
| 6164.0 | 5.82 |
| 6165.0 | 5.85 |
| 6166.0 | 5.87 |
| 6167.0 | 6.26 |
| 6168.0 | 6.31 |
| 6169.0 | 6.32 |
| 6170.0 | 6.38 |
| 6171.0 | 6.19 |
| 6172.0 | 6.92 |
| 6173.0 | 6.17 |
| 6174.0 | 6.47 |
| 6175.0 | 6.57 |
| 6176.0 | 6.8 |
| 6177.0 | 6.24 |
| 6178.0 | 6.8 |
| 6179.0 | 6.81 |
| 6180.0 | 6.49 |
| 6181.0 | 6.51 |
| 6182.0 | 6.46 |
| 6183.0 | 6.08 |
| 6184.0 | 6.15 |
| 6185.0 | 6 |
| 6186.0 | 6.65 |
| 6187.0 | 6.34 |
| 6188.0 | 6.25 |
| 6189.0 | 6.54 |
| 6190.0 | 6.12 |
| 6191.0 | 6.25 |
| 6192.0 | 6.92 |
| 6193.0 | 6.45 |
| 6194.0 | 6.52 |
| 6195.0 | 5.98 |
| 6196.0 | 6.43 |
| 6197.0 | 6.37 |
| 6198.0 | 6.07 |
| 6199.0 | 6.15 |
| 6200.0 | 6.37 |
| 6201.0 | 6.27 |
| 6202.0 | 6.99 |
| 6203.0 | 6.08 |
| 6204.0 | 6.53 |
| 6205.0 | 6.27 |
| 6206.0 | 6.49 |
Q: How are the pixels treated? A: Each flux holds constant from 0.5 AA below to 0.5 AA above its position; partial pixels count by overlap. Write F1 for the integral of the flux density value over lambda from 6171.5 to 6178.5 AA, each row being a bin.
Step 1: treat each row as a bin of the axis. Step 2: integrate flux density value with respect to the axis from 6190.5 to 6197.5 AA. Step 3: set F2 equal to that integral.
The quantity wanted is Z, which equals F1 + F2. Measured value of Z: 91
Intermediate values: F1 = 46.0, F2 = 44.9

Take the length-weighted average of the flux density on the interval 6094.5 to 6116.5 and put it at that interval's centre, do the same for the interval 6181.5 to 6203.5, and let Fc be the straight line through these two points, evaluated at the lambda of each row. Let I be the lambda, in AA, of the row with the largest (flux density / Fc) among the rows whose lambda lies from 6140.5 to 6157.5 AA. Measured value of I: 6147.0 AA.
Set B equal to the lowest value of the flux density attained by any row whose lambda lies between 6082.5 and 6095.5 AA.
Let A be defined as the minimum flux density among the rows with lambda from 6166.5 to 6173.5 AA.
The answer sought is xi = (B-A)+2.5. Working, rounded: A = 6.17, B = 6.05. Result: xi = 2.38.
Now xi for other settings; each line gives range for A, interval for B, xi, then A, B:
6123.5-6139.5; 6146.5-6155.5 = 2.79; 5.89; 6.18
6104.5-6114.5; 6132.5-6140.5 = 2.34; 6.05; 5.89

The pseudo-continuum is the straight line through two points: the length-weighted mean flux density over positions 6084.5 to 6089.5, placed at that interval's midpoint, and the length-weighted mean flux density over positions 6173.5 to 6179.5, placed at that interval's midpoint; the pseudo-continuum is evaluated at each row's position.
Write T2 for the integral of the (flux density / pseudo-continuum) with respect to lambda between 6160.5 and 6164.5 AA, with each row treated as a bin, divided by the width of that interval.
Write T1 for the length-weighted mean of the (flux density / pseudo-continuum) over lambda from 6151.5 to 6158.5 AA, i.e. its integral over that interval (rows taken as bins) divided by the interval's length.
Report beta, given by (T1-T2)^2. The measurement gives 0.0123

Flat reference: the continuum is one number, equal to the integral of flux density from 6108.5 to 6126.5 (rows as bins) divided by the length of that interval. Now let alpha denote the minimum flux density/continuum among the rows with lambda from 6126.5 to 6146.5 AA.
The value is 0.856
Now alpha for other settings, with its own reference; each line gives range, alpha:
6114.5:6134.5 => 0.856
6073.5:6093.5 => 0.879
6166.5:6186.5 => 0.872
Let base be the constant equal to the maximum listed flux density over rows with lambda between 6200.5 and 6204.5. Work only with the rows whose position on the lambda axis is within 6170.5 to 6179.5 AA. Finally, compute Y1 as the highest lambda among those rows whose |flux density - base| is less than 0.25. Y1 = 6179.0 AA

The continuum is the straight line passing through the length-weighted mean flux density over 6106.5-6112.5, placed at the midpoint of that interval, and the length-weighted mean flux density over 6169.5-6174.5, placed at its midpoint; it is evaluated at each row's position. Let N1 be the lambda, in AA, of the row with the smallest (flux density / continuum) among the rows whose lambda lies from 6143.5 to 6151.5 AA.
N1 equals 6151.0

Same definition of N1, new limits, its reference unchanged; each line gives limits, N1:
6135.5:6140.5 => 6139.0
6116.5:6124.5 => 6117.0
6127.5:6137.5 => 6134.0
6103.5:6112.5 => 6104.0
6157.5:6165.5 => 6161.0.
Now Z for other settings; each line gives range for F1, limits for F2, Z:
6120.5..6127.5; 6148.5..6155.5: 95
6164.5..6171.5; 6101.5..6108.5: 89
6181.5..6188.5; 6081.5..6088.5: 89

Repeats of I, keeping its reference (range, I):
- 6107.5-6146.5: 6119.0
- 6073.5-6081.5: 6080.0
